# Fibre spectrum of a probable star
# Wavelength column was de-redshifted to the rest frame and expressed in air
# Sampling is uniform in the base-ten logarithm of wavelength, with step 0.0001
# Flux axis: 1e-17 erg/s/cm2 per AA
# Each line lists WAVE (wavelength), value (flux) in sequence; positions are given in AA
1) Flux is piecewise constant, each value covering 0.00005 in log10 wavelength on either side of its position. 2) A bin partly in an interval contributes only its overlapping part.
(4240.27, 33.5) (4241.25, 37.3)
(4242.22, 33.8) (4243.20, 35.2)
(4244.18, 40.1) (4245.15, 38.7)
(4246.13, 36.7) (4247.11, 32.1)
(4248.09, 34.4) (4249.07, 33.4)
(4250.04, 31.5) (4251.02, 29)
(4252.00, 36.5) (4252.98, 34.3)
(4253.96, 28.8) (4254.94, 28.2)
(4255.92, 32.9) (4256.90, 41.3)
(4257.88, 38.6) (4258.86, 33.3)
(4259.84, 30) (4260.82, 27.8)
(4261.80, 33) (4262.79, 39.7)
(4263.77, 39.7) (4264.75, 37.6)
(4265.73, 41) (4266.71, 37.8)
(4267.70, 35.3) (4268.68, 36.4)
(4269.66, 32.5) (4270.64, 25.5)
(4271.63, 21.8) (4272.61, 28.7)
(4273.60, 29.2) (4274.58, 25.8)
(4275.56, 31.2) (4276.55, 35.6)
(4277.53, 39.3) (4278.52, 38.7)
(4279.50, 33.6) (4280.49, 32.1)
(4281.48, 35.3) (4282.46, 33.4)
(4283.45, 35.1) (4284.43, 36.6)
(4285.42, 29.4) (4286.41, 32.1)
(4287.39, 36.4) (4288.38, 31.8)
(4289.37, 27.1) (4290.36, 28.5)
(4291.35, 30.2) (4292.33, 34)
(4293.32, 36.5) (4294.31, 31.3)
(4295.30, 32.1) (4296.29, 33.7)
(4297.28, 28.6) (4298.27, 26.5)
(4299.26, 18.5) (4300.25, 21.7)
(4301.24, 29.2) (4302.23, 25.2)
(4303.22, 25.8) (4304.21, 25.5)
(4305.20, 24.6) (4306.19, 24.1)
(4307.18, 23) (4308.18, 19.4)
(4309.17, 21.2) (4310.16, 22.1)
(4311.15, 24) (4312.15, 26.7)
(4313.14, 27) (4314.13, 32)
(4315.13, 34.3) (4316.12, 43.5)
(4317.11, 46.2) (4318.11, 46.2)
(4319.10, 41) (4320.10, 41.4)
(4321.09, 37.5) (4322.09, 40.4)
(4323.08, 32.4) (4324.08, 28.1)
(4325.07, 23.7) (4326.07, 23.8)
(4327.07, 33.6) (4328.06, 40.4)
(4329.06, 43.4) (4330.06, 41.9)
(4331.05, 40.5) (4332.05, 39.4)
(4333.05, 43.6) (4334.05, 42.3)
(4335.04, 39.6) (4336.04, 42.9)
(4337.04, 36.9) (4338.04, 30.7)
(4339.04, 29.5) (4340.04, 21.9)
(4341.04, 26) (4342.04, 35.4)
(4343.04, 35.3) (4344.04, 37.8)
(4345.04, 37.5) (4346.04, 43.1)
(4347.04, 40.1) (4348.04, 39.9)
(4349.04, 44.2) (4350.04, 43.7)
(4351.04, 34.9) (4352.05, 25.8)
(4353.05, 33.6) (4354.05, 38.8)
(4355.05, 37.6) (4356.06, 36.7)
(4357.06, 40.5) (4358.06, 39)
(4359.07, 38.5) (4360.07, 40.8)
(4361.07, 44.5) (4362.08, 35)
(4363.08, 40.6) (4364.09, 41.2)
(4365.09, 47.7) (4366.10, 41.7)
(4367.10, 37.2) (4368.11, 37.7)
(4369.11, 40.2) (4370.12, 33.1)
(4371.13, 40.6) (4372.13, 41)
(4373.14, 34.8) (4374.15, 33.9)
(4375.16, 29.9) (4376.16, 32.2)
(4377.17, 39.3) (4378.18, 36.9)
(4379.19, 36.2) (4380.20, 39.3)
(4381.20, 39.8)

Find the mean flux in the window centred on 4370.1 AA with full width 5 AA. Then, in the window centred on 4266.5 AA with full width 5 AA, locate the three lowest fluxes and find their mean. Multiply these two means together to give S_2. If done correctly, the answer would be 1403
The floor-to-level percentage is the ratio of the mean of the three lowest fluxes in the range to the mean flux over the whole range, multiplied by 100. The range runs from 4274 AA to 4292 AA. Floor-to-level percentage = 82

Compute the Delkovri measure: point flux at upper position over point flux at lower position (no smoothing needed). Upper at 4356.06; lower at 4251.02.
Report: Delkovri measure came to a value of 1.27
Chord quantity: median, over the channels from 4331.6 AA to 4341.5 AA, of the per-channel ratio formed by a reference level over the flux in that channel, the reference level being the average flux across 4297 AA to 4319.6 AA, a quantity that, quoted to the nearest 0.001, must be 0.749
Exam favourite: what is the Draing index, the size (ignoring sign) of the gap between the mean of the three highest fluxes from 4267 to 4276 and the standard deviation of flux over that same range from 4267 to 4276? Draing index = 30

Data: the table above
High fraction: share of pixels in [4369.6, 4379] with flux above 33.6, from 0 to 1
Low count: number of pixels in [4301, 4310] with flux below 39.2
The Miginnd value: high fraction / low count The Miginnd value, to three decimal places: 0.074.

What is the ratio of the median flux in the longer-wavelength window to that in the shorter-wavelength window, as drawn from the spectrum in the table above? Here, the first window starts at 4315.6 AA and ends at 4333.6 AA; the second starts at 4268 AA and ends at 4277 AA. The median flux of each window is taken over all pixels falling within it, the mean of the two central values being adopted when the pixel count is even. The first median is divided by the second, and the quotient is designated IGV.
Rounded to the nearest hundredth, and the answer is 1.39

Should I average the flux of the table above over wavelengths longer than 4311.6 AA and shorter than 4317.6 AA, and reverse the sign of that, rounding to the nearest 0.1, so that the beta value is -34.9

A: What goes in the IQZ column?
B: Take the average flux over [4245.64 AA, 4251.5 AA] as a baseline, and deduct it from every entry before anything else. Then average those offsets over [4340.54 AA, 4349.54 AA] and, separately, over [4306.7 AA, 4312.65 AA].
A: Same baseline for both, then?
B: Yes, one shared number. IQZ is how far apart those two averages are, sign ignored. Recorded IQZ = 15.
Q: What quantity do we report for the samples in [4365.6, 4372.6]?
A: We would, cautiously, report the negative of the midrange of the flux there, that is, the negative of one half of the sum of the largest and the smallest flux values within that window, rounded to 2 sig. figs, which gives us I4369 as -37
